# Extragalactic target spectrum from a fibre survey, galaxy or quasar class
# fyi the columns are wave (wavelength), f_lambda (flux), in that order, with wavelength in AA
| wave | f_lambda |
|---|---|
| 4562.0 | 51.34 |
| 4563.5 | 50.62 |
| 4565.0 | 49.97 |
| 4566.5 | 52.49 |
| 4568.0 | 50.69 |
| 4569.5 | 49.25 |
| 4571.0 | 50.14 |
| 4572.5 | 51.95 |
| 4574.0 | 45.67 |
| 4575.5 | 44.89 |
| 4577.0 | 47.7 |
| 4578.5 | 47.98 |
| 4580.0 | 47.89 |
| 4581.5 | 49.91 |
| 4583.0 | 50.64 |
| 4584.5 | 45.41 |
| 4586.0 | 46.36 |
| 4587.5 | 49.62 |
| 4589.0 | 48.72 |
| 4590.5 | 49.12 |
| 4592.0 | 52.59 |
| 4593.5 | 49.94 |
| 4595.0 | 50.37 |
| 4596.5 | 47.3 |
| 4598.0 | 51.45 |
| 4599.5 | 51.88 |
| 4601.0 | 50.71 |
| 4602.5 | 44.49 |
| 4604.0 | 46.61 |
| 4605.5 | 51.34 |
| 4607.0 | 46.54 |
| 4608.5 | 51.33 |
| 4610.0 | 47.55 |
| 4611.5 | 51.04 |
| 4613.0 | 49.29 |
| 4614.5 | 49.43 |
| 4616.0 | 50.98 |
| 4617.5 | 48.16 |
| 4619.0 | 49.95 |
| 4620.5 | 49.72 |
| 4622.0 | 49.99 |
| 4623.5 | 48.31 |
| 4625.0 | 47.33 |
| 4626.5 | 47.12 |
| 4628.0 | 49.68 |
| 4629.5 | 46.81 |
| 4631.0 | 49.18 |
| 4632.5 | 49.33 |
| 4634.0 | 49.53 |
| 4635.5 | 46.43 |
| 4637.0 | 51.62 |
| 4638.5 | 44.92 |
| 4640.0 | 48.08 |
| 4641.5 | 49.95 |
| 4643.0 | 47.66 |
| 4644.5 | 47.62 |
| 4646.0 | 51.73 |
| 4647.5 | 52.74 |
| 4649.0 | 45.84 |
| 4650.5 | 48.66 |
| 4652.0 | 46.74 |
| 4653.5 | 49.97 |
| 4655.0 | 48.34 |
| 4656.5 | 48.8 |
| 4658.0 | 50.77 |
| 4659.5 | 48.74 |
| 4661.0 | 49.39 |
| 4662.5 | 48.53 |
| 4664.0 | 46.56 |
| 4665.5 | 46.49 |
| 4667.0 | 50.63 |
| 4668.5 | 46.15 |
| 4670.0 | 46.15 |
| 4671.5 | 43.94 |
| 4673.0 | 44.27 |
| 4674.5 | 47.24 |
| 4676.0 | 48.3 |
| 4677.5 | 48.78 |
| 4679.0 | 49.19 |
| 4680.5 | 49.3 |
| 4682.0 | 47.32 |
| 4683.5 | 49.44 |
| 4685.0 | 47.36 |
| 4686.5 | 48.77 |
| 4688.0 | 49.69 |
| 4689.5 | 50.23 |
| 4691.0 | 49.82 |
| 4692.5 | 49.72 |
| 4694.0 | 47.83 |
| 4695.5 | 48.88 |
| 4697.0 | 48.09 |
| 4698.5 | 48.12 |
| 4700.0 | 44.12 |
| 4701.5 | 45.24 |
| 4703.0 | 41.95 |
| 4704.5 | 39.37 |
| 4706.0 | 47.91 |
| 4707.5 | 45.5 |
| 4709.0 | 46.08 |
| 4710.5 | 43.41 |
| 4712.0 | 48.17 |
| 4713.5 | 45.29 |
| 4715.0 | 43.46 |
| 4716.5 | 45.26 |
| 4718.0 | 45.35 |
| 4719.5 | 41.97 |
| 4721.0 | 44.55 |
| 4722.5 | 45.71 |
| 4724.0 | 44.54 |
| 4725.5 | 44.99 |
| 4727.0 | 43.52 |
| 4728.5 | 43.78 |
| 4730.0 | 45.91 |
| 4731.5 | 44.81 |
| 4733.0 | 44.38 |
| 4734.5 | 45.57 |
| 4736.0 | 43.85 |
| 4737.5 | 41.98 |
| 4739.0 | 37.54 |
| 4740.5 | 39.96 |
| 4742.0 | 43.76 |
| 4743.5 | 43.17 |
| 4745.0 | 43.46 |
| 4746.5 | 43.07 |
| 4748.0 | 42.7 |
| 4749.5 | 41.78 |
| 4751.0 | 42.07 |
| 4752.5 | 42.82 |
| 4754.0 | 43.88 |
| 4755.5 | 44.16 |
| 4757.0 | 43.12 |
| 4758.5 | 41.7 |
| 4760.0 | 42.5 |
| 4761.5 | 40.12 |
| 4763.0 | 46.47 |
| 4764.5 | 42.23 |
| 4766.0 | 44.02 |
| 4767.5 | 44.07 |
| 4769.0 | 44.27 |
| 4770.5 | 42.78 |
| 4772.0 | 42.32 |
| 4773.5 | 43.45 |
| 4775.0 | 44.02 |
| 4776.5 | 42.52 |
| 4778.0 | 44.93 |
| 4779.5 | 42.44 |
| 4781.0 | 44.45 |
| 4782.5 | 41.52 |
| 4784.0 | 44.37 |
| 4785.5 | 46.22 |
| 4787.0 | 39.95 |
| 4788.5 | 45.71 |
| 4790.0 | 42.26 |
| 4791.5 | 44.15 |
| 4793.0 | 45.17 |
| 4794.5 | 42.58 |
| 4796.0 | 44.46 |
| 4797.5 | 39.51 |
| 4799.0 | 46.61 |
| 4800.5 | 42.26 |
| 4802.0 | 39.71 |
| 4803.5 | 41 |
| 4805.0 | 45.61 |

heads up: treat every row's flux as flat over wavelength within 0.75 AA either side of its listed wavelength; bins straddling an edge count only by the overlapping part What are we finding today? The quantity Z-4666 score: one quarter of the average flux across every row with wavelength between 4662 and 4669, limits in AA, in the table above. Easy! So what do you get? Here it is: 11.9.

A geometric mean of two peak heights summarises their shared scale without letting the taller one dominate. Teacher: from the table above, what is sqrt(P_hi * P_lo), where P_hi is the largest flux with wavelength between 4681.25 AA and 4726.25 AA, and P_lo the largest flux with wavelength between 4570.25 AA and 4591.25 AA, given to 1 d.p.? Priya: 51.1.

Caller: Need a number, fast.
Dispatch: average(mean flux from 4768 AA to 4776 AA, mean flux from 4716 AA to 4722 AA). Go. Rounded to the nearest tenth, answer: 43.8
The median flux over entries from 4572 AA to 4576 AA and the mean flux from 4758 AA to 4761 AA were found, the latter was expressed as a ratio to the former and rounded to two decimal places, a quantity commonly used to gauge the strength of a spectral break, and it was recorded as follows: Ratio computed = 0.92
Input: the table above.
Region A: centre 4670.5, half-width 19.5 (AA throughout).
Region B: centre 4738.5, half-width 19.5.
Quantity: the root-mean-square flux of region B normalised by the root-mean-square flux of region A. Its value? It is 0.901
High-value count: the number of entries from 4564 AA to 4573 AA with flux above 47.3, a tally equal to 6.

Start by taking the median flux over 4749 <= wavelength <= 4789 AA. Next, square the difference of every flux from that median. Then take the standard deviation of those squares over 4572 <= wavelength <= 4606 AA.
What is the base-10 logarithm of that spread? 1.4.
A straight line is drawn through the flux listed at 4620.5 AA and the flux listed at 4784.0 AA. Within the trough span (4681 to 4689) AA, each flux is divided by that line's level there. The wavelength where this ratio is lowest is 4682.0 AA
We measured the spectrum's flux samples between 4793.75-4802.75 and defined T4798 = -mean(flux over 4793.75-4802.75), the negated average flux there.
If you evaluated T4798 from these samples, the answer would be -42.5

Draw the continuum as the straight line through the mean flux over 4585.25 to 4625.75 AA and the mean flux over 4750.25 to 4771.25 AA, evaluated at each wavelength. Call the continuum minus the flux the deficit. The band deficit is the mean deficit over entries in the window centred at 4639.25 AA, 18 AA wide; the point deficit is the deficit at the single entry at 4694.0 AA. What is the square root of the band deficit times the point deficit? 1.52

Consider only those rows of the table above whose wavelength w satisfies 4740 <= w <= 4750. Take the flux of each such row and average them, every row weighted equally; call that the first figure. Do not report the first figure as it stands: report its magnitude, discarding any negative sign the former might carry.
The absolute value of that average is 43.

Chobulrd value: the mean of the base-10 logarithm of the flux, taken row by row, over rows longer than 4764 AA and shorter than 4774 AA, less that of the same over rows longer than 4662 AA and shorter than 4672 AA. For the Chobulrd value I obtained -0.035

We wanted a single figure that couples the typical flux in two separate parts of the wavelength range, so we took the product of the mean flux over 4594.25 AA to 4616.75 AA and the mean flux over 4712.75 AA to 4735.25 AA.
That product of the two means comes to 2201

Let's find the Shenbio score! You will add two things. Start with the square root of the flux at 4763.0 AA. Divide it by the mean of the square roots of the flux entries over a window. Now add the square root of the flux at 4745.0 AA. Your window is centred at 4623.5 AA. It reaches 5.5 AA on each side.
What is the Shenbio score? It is 7.6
